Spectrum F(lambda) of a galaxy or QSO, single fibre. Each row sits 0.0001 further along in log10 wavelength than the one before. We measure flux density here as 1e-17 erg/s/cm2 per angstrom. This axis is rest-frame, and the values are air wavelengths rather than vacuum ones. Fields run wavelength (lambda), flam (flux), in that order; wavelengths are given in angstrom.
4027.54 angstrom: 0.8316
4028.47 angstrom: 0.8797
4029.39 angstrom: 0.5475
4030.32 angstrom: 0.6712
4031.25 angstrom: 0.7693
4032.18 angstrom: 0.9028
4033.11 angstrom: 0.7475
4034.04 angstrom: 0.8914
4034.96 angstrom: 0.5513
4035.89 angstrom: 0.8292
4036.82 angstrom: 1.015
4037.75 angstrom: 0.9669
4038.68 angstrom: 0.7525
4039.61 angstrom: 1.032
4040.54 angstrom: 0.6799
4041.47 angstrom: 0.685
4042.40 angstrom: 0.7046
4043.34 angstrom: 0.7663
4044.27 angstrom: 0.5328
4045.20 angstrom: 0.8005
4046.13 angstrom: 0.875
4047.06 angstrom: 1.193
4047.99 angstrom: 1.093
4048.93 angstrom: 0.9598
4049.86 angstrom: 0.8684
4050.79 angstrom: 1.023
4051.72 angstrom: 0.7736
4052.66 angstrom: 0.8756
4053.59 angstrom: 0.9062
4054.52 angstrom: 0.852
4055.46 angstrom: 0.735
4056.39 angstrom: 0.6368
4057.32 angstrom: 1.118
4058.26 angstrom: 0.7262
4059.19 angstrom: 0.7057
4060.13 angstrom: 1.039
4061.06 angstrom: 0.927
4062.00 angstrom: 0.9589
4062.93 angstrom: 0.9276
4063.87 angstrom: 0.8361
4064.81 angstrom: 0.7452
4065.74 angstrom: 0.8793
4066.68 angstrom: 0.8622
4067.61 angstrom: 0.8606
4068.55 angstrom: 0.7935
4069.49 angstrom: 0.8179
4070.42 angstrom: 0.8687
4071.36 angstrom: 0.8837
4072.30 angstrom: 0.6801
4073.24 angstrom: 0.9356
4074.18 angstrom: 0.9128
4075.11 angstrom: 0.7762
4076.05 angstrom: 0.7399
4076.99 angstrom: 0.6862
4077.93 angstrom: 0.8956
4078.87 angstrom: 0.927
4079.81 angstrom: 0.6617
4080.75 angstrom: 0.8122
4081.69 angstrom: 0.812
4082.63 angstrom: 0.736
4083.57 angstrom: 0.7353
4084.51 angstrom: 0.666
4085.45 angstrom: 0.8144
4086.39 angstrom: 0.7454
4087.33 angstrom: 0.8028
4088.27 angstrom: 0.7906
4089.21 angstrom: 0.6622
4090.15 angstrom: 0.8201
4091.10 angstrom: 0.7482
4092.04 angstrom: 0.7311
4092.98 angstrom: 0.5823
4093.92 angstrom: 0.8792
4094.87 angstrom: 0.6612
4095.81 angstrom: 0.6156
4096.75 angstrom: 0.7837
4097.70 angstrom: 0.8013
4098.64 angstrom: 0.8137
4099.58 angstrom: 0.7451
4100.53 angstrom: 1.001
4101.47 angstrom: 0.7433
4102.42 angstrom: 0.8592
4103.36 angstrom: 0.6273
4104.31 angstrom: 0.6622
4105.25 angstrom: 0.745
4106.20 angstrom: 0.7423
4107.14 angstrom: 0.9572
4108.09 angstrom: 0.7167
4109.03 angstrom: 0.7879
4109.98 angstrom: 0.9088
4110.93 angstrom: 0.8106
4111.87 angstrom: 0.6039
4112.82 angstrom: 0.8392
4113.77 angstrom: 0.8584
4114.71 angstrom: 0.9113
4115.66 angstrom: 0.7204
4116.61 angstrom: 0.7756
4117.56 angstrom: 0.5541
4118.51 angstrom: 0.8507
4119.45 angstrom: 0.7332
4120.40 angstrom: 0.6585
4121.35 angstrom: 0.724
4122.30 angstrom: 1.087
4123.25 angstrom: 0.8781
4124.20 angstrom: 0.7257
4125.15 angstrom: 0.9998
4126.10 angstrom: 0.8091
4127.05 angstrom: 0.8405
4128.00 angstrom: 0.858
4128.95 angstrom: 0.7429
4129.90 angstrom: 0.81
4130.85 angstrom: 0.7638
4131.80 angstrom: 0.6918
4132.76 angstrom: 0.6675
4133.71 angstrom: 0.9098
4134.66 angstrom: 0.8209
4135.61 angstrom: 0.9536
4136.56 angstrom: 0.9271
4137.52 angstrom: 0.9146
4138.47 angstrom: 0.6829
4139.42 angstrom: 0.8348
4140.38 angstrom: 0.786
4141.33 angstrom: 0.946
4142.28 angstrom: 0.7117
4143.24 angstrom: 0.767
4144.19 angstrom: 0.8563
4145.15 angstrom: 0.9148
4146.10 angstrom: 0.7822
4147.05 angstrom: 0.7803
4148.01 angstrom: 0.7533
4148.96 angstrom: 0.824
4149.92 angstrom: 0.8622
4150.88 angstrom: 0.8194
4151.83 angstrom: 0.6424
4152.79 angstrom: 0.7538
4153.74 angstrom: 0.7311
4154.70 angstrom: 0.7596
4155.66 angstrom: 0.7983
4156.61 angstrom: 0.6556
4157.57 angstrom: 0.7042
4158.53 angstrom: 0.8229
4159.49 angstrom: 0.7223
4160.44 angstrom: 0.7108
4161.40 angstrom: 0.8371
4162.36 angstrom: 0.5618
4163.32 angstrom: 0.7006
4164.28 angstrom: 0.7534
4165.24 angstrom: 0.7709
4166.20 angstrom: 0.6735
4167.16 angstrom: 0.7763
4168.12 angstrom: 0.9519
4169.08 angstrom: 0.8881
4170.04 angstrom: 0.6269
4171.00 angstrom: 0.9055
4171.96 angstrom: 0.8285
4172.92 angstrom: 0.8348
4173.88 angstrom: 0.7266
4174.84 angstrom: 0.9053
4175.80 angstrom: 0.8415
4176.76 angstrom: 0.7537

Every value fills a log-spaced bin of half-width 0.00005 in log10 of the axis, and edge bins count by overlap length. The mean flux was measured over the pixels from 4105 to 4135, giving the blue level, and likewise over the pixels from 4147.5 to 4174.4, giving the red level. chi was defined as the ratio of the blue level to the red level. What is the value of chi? 1.04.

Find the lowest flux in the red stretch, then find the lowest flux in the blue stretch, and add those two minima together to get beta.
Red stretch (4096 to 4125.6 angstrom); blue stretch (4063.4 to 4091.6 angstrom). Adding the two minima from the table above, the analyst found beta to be 1.22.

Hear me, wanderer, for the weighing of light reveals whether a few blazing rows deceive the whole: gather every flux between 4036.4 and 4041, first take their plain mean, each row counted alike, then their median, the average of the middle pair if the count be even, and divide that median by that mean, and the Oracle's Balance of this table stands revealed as 1.09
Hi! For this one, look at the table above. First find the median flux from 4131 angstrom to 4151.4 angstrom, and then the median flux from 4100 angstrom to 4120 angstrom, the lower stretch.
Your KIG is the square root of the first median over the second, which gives 1.03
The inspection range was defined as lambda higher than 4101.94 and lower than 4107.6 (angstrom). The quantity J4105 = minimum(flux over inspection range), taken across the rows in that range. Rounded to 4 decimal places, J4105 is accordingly 0.6273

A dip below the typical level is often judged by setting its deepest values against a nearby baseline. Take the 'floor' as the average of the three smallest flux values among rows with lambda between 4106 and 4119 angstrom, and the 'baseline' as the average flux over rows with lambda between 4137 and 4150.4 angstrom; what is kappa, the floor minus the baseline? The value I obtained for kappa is -0.19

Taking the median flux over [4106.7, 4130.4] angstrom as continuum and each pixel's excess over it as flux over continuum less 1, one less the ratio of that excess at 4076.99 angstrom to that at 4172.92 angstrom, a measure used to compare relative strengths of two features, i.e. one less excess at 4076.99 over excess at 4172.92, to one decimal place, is 6.0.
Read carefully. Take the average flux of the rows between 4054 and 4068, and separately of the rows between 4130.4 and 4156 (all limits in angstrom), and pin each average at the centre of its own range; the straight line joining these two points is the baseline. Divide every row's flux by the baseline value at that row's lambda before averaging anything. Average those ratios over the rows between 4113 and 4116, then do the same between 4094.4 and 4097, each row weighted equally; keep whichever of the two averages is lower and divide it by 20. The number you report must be 0.041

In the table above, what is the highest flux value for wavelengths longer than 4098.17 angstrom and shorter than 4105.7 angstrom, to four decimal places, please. 1.0010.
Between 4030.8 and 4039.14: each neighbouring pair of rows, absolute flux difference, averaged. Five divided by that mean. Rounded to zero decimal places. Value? 27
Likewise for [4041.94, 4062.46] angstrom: 30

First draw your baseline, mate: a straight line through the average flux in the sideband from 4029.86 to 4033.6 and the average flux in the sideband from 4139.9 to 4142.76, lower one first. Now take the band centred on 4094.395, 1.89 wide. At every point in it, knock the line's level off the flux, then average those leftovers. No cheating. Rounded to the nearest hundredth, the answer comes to -0.03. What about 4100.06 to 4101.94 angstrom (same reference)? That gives 0.07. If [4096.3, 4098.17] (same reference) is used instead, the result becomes -0.01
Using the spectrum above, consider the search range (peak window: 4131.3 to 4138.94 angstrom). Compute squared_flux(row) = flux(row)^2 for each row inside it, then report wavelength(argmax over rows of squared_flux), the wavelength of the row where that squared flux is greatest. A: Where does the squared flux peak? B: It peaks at 4135.61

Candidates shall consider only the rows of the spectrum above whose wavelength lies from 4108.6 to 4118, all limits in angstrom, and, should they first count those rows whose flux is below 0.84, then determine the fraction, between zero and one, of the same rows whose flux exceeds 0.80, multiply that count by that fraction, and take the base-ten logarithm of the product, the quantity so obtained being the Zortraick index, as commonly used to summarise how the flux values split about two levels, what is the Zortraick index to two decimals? 0.54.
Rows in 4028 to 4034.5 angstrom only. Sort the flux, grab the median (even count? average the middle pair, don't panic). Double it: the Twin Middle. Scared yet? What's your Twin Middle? 1.54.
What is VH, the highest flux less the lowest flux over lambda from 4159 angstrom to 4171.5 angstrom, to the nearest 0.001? 0.390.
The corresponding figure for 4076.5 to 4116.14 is 0.419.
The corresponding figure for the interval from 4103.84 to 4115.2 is 0.353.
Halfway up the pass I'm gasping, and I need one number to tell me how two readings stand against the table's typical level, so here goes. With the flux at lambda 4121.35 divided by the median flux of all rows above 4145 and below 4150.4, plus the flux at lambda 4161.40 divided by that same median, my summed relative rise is 1.94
